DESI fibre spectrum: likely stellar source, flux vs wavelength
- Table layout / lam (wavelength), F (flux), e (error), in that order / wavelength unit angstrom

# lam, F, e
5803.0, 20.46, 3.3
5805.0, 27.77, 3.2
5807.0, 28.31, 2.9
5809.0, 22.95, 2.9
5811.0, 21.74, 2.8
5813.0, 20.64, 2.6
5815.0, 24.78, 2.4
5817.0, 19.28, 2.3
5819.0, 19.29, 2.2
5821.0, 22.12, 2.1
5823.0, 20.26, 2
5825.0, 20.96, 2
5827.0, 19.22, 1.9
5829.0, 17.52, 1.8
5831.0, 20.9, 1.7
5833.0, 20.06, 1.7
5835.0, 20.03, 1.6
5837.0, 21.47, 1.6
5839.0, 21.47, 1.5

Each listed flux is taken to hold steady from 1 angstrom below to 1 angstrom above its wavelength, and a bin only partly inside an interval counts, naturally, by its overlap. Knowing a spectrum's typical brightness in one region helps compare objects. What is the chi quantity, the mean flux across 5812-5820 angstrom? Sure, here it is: 21.0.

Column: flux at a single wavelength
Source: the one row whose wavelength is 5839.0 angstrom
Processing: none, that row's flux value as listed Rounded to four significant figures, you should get 21.47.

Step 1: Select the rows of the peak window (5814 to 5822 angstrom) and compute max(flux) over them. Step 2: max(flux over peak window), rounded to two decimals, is 24.78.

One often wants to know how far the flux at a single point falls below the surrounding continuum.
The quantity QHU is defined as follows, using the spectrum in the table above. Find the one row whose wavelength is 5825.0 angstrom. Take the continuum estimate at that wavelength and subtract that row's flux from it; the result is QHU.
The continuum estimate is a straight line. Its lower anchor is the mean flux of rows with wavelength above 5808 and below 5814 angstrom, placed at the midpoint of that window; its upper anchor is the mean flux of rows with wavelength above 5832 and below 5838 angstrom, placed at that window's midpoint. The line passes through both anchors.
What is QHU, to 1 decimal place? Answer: 0.1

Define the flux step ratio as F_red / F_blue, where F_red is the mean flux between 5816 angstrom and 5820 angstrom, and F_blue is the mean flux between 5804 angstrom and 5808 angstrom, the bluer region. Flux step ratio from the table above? 0.69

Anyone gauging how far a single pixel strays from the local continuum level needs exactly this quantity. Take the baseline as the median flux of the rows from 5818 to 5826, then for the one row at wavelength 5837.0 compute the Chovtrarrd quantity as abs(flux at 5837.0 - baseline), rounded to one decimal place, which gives 0.9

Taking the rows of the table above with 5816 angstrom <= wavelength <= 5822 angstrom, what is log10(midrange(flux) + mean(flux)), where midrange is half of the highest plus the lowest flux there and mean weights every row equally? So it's 1.61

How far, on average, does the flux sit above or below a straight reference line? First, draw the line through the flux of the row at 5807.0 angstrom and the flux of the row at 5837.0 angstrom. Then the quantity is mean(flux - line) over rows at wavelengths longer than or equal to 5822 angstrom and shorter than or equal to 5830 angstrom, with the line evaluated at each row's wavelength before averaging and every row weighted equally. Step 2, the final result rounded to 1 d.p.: -4.5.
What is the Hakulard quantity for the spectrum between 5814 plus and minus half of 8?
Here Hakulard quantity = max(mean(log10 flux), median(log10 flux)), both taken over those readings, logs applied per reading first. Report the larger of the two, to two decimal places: 1.33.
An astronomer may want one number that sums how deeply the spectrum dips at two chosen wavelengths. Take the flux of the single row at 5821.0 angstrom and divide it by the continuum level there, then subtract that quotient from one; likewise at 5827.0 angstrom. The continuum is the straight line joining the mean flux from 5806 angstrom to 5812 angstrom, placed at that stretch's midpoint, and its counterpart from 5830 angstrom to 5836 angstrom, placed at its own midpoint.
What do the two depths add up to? 0.11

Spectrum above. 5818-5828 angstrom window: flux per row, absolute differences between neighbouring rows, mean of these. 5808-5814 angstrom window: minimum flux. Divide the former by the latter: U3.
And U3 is 0.086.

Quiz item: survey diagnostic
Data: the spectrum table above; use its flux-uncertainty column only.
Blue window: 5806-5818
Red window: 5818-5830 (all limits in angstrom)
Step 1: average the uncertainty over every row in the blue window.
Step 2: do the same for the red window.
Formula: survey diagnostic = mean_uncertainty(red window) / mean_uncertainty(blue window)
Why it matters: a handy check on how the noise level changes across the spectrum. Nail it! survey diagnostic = 0.755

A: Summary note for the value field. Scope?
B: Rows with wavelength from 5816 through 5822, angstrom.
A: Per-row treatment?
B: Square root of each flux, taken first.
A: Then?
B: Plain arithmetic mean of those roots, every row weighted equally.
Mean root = 4.50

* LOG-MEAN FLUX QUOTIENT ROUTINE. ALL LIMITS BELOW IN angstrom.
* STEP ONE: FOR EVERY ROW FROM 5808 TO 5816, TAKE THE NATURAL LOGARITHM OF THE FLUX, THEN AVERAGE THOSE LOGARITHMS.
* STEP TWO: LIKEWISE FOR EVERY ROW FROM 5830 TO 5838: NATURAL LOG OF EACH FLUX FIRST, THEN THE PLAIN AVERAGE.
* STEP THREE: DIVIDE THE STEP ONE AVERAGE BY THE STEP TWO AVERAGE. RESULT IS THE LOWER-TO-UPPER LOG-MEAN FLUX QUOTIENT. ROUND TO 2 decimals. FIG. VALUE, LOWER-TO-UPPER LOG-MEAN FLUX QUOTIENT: 1.03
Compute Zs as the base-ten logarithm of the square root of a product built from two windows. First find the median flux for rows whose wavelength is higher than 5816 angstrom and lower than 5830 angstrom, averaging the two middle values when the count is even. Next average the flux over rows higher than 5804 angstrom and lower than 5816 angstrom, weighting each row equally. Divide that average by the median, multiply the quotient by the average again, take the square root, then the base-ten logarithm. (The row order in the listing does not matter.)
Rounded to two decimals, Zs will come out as 0.74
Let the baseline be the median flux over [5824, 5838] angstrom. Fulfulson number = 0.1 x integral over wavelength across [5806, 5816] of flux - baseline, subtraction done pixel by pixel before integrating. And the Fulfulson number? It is 3.6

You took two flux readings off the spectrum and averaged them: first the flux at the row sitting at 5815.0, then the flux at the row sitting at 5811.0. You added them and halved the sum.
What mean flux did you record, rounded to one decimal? 23.3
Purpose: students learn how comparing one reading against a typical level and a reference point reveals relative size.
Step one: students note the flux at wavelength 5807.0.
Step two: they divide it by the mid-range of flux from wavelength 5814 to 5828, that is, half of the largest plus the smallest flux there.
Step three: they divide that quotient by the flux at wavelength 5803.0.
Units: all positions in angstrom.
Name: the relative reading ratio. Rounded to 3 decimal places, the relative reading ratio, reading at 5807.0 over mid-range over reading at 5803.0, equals 0.063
